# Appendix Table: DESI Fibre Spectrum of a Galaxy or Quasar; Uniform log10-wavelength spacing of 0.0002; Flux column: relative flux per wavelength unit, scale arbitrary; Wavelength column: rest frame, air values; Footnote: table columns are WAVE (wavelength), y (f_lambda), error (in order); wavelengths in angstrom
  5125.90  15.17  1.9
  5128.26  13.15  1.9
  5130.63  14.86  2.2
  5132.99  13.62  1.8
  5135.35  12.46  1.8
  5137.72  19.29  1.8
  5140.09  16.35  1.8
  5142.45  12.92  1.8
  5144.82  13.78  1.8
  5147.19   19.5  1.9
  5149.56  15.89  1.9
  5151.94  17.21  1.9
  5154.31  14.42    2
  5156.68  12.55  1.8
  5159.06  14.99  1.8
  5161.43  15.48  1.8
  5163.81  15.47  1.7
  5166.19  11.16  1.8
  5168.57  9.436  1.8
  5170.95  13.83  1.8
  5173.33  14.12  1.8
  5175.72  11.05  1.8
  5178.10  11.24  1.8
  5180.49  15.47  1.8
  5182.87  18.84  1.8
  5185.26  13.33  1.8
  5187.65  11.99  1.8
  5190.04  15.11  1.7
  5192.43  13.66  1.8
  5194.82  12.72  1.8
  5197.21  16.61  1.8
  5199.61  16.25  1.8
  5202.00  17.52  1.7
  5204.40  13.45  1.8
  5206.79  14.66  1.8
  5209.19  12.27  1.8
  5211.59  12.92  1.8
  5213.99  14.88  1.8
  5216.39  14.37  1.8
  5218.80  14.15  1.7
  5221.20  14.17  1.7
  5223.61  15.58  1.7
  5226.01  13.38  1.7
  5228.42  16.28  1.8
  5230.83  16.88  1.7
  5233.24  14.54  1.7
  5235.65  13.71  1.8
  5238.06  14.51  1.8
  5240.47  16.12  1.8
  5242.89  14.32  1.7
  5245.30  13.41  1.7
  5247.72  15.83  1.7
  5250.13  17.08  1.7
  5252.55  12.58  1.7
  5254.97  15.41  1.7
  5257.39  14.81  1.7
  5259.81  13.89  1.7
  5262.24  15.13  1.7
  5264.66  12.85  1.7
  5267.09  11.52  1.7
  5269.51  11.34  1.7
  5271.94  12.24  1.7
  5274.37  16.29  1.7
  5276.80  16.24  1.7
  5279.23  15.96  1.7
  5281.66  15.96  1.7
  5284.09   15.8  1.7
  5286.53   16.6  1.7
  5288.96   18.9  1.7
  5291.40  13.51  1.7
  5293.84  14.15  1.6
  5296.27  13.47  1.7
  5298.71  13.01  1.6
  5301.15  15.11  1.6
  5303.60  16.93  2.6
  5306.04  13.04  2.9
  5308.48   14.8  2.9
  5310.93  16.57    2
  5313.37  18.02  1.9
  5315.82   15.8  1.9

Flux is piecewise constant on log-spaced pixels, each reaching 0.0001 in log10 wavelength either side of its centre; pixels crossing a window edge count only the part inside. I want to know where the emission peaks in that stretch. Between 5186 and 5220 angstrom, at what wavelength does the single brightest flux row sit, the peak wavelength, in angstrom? 5202.00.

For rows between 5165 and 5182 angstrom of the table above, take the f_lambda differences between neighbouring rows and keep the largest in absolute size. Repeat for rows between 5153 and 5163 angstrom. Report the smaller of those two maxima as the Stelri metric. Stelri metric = 2.4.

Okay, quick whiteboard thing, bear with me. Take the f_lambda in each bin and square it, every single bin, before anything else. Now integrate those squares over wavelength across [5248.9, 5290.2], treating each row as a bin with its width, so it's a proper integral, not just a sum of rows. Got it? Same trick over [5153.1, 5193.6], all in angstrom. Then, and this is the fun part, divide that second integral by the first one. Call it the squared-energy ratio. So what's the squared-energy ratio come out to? 0.83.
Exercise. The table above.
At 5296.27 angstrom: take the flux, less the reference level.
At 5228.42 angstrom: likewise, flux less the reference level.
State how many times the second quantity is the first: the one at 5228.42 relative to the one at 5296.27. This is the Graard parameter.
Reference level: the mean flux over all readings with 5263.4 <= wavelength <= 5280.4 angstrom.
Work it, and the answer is -8.1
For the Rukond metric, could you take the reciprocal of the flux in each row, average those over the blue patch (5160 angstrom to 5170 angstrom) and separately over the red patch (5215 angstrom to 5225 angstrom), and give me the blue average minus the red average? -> 0.012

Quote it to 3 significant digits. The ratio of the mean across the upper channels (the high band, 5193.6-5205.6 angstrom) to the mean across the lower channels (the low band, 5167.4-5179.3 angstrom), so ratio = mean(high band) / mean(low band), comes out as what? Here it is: 1.28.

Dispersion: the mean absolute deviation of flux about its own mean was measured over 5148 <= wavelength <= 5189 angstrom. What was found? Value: 2.0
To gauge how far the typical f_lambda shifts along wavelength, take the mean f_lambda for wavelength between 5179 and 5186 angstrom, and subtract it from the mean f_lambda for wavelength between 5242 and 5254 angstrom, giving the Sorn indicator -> -1.2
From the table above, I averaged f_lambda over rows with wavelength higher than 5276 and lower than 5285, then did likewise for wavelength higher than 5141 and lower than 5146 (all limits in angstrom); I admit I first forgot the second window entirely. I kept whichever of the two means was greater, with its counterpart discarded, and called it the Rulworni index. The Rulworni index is 15.99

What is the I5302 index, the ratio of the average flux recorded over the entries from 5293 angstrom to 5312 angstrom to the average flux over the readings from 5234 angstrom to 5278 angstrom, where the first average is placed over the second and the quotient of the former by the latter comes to 1.02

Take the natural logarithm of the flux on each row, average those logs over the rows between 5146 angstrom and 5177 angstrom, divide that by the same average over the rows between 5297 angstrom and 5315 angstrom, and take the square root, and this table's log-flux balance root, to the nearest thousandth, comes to 0.984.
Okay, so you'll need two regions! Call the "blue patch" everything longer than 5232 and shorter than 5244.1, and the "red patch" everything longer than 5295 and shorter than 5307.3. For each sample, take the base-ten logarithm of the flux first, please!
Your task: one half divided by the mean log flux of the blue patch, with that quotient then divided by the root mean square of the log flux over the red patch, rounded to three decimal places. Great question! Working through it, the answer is 0.372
